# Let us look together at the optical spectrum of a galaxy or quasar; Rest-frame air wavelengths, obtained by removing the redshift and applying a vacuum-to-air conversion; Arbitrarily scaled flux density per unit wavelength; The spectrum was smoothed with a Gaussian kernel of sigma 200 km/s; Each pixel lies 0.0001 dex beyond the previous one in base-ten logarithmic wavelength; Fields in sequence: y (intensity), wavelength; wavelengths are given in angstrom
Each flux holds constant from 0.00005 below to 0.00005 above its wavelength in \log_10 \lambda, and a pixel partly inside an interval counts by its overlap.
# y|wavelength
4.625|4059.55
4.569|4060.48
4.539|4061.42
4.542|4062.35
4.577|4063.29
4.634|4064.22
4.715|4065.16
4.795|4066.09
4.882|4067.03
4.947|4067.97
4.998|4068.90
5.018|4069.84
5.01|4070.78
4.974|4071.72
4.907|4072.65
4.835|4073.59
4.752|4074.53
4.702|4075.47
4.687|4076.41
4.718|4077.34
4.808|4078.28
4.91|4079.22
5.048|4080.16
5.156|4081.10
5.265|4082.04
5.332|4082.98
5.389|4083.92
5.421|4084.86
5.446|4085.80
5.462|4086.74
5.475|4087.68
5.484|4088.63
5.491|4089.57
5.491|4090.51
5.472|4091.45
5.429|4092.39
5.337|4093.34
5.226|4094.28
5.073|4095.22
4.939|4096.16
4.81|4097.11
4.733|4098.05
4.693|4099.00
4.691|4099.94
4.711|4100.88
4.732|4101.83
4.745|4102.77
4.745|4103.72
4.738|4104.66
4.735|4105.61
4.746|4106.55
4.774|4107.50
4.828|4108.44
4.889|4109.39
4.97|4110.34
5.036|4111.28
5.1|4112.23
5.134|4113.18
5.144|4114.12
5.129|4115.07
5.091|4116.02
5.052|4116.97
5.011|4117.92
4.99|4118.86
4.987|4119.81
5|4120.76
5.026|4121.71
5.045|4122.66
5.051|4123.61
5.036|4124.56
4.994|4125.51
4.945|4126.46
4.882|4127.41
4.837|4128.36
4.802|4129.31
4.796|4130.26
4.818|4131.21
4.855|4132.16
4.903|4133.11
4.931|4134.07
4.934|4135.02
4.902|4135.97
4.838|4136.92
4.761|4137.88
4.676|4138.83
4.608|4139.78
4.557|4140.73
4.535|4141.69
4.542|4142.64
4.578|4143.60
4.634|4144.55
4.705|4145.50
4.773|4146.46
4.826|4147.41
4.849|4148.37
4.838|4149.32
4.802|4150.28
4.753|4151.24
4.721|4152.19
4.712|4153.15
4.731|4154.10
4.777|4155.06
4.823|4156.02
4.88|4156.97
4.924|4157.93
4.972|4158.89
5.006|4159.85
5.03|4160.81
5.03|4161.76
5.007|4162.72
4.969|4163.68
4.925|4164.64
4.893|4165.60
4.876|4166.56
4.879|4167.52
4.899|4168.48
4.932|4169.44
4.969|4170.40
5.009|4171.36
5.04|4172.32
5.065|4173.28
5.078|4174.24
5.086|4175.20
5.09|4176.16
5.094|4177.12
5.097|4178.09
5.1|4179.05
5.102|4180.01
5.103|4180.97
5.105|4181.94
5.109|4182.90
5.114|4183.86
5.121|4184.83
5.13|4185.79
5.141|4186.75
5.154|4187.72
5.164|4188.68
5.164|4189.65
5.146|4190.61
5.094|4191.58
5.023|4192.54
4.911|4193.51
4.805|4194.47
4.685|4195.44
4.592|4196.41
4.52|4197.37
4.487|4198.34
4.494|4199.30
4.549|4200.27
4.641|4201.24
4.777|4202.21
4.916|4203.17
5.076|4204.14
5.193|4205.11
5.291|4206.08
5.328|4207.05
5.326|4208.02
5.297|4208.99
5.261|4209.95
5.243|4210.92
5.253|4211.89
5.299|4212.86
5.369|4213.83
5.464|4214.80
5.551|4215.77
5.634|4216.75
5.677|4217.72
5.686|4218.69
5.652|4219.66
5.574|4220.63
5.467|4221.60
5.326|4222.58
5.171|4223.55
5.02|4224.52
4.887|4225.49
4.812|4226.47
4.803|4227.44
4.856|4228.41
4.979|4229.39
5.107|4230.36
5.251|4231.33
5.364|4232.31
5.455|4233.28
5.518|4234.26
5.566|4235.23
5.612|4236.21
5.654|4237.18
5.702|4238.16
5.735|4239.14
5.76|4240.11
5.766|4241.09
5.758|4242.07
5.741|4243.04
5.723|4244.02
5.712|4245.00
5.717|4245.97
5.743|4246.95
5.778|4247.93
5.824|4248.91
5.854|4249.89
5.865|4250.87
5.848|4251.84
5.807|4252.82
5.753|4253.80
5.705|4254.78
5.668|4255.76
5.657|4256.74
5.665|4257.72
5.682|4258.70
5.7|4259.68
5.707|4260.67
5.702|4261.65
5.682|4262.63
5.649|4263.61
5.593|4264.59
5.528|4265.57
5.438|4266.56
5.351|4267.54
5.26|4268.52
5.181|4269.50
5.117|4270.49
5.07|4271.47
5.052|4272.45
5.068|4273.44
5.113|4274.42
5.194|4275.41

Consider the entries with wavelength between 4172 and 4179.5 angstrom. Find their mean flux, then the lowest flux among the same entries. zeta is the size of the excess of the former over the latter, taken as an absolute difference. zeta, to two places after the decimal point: 0.04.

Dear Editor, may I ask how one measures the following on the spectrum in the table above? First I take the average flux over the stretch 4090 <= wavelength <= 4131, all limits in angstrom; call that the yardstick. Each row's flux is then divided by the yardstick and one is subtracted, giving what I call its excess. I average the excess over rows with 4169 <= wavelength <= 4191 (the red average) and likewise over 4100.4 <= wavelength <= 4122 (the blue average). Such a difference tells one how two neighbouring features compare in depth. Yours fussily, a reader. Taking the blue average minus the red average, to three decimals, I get -0.033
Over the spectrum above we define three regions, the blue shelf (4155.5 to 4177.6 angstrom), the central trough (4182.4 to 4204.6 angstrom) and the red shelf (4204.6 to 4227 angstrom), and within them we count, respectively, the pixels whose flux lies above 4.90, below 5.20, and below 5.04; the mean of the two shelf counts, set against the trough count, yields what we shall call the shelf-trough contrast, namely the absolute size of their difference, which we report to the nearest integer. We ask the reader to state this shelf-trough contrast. 13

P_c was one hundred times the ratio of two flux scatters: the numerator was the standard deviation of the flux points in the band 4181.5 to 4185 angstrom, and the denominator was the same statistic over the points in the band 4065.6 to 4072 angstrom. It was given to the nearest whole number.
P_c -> 8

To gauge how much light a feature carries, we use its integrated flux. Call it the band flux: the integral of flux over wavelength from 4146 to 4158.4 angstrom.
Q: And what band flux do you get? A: 60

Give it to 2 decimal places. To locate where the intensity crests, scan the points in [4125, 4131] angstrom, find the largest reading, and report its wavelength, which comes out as 4125.51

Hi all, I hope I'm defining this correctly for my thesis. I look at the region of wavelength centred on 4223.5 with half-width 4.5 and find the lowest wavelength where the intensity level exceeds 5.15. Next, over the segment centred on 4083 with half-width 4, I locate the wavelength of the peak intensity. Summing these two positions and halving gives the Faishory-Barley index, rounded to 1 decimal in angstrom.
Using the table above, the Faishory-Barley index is 4153.2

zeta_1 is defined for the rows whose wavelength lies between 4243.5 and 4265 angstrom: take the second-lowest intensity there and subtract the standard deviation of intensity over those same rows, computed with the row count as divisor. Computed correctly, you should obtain 5.58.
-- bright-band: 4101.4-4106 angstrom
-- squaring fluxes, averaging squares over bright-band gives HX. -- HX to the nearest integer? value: 22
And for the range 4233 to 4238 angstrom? 31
